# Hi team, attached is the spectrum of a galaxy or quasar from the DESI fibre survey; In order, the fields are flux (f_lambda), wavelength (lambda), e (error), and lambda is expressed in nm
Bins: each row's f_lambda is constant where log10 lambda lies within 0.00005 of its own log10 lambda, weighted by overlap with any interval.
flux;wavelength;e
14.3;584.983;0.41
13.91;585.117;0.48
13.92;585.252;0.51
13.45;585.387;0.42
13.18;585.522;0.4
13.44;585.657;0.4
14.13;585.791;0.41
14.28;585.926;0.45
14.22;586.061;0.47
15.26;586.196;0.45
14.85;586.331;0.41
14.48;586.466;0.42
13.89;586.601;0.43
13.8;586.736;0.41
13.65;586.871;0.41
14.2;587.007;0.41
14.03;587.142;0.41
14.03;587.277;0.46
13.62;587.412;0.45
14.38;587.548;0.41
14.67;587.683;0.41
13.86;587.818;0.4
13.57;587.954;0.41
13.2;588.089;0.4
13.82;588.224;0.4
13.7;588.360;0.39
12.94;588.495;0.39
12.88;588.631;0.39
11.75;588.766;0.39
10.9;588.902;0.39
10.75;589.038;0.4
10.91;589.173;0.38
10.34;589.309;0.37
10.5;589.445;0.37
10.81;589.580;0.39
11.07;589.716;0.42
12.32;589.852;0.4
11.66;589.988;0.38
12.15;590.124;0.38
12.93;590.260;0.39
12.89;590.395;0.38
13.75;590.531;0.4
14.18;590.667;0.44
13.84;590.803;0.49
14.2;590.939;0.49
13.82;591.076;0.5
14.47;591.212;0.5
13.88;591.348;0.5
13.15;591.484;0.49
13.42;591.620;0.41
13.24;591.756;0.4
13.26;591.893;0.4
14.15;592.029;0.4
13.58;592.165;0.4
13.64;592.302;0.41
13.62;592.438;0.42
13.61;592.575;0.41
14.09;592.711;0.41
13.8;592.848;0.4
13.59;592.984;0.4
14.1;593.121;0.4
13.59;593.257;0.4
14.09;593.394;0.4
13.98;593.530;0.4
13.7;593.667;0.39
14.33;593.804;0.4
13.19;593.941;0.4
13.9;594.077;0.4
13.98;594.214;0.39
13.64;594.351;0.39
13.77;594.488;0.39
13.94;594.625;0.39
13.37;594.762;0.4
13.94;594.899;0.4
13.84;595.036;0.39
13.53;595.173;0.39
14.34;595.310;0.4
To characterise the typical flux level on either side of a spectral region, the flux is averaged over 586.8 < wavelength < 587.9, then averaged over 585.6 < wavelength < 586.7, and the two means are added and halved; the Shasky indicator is 14.2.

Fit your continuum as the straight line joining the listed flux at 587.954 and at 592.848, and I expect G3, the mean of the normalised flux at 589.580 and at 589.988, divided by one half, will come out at 1.65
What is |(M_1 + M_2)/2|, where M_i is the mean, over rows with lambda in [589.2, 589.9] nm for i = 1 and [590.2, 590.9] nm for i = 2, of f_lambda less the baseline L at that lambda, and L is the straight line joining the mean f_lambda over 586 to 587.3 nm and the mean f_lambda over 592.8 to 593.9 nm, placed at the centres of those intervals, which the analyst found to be 1.8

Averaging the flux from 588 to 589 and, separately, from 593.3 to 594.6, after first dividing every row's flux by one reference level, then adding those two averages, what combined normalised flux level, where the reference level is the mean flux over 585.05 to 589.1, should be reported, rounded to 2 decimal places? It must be 1.95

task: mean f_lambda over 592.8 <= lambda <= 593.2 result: 13.8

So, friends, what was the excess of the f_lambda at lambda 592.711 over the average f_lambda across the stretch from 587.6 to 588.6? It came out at 0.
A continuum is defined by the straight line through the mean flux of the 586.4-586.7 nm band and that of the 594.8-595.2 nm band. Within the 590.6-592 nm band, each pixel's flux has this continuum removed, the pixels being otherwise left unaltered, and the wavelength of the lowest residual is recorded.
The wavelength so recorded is 591.484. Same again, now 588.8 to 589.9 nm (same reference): 589.309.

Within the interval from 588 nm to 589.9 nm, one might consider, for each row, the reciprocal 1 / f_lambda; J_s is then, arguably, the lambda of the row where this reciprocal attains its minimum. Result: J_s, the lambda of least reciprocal 588.224 nm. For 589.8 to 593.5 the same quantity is 591.212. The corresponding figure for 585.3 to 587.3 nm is 586.196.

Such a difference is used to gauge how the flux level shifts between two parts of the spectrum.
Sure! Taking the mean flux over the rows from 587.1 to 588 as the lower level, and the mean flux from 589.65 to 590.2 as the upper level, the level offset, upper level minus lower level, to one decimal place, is -2.2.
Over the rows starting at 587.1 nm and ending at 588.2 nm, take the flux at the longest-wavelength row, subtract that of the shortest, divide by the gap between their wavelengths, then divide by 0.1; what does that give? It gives -9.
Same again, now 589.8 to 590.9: 16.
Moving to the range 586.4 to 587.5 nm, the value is -9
